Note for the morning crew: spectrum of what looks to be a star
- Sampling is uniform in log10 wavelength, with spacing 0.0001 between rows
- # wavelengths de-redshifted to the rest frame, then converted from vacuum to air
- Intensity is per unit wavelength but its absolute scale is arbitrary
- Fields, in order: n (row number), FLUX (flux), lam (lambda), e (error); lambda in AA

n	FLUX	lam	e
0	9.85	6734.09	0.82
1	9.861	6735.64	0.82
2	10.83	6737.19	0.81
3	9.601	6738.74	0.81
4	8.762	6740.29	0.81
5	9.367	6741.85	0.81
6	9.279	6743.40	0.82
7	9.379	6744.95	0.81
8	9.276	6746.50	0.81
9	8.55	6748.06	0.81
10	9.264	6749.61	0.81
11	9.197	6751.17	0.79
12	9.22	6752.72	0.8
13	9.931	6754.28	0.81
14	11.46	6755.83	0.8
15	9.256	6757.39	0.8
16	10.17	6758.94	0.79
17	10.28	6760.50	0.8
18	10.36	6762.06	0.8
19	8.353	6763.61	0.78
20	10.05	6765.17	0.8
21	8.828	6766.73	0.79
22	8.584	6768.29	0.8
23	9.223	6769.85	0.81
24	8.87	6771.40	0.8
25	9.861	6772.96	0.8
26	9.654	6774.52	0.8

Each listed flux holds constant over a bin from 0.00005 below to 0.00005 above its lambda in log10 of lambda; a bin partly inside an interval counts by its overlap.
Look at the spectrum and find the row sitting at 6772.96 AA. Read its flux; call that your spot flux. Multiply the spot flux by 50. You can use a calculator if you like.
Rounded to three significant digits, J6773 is 493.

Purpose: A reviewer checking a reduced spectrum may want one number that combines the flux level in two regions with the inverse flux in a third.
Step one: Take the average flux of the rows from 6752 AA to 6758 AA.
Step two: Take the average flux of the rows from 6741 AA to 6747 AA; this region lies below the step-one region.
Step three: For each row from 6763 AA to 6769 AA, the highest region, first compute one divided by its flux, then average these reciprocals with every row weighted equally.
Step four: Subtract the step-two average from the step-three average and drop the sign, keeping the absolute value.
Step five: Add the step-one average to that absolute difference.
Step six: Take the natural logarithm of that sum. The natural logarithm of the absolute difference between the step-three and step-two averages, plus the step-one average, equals 2.95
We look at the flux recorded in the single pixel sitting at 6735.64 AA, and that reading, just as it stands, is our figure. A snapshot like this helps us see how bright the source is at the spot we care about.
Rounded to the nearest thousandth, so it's 9.861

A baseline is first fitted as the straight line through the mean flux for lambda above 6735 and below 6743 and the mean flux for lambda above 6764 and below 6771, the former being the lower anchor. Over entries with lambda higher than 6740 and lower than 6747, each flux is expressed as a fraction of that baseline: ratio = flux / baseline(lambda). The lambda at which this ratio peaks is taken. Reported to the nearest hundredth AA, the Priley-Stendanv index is 6744.95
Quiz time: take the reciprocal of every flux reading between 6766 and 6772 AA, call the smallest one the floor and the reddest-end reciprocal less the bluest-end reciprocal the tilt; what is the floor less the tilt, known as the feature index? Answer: 0.109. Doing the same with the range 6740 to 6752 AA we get 0.112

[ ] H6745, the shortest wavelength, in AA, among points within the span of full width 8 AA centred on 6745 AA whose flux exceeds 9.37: 6744.95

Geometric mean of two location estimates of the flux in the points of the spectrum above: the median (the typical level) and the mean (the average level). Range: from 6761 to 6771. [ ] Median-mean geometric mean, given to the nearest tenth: 9.1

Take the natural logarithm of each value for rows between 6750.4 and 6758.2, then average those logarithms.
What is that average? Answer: 2.28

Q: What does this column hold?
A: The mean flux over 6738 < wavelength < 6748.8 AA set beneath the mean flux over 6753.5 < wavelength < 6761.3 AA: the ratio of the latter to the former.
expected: 1.11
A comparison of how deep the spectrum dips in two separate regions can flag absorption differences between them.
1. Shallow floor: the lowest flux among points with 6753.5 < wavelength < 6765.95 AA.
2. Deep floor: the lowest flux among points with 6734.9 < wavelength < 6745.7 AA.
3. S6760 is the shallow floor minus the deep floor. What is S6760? -0.41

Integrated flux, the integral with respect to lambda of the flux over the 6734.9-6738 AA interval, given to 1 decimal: 32.1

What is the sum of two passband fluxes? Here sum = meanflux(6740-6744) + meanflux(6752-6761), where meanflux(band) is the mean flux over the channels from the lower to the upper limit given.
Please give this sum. 19.2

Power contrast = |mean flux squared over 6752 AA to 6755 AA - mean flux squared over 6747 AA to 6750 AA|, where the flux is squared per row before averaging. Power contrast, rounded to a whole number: 12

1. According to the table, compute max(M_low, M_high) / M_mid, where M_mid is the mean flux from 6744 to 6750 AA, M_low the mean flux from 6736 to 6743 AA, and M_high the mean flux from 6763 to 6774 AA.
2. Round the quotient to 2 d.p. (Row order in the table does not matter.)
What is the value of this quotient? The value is 1.06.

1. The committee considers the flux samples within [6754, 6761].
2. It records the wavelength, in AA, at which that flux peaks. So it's 6755.83 AA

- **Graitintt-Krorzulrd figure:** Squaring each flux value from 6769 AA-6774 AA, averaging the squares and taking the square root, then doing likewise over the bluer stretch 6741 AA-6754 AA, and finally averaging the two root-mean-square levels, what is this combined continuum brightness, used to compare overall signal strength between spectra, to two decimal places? 9.26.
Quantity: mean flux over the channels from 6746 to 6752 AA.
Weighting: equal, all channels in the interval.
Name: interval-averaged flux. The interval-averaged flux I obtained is 9.1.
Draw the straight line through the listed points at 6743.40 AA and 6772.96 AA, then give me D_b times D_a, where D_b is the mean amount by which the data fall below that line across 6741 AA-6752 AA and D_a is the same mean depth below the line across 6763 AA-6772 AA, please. 0.1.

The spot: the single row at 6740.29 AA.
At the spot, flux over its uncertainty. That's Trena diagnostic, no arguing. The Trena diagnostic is 10.8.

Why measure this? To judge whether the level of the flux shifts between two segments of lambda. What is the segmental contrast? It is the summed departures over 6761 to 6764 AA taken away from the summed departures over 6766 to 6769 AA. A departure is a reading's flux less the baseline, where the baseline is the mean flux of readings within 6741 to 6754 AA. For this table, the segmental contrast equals -1.3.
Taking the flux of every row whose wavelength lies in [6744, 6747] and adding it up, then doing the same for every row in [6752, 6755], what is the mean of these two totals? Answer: 18.9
